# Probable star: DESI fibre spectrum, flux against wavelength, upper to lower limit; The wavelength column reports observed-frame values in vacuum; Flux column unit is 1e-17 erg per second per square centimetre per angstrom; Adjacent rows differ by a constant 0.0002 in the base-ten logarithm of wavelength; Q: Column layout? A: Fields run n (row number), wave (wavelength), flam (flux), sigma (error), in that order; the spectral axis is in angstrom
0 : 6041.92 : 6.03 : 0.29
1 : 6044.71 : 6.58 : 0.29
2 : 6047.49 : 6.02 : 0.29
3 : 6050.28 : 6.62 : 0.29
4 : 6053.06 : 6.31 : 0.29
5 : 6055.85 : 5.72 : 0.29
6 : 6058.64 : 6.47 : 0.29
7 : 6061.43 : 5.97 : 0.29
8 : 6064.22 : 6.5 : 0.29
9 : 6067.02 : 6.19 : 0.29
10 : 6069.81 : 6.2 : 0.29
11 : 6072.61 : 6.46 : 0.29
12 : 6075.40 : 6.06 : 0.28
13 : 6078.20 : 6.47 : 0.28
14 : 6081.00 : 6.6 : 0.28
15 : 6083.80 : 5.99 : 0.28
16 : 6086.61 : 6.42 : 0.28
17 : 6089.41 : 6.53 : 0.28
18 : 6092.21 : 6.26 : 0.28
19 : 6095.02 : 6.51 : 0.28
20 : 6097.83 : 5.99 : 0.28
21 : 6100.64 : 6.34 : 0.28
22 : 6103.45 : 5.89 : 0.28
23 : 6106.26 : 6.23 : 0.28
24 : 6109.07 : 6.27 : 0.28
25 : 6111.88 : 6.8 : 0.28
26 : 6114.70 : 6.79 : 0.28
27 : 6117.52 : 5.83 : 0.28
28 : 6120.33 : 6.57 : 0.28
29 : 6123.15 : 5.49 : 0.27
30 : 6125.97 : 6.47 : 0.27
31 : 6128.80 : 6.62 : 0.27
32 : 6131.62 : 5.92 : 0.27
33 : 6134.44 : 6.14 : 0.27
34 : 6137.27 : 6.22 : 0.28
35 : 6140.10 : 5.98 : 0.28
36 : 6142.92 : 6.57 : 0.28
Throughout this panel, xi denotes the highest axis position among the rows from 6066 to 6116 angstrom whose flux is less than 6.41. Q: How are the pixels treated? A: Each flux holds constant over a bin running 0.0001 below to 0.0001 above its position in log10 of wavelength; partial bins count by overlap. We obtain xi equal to 6109.07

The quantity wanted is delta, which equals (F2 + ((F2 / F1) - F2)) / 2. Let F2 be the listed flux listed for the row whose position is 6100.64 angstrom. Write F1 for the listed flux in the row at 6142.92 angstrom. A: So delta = 0.482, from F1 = 6.57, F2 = 6.34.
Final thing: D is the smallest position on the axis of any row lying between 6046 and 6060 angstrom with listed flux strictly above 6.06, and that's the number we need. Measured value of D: 6050.28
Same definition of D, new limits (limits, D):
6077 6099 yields 6078.20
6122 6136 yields 6125.97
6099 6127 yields 6100.64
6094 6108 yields 6095.02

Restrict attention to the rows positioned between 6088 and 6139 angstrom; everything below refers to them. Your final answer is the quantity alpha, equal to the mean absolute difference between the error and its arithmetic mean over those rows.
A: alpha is 0.0040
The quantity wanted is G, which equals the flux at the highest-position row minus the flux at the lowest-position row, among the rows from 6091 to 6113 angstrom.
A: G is 0.54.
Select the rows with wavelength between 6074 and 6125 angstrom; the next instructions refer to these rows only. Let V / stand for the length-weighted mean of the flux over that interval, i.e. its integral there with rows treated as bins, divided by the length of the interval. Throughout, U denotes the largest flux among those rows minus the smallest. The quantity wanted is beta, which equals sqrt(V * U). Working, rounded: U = 1.3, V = 6.28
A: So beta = 2.9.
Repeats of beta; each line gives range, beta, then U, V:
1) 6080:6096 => 2.0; 0.6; 6.38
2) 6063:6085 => 2.0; 0.6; 6.31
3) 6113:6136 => 2.8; 1.3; 6.23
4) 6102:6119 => 2.5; 1.0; 6.31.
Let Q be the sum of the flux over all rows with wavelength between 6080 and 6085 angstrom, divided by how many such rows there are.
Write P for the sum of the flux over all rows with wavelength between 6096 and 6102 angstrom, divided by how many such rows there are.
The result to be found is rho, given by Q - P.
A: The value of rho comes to 0.13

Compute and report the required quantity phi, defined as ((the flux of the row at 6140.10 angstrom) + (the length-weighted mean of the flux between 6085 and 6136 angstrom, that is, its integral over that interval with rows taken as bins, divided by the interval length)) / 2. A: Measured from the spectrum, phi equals 6.13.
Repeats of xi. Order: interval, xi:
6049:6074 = 6069.81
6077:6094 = 6092.21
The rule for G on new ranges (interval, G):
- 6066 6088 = 0.23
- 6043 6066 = -0.08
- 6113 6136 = -0.65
